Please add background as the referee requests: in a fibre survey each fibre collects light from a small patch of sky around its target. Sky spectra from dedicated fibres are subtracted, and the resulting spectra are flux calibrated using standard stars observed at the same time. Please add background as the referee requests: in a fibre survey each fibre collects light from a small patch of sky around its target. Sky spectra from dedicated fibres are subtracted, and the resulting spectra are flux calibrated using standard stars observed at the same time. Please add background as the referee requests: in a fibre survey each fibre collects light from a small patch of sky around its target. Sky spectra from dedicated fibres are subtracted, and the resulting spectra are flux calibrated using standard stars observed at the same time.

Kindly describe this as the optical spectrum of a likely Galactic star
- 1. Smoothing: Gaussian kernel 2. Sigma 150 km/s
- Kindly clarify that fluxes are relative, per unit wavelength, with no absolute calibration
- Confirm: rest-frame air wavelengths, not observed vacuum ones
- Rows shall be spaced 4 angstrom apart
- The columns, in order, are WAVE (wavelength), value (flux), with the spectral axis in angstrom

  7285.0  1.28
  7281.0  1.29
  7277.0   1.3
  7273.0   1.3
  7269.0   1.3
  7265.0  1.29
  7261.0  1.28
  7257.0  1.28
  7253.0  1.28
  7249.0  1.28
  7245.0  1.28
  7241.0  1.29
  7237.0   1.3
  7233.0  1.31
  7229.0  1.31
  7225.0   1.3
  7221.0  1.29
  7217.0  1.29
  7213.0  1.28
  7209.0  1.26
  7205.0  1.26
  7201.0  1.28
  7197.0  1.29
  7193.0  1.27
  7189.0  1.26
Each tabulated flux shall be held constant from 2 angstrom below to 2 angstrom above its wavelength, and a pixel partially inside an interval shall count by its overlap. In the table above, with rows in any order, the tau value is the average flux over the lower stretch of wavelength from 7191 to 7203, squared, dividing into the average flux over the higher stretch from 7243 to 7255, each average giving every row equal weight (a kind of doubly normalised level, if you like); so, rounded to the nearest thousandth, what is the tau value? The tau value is 0.781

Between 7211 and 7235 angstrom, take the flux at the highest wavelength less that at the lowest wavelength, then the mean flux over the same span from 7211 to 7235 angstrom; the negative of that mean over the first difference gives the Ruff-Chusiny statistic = -43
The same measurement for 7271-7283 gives 130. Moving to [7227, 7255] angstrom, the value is 43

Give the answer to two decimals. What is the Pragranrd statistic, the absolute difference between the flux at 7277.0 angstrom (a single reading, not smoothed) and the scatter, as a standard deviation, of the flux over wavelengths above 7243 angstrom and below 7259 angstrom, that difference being 1.30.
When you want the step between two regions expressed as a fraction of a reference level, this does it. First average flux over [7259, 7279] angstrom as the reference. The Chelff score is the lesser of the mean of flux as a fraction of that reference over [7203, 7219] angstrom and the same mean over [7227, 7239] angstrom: 0.983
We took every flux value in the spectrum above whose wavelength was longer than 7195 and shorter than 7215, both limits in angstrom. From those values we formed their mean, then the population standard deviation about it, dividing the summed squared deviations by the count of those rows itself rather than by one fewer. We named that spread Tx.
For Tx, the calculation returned 0.0120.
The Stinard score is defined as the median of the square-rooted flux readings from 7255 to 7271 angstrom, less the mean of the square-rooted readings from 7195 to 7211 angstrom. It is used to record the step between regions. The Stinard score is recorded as 0.006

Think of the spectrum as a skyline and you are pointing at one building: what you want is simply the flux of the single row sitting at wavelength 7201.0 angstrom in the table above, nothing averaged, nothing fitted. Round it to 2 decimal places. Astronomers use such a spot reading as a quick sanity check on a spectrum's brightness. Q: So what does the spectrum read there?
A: 1.28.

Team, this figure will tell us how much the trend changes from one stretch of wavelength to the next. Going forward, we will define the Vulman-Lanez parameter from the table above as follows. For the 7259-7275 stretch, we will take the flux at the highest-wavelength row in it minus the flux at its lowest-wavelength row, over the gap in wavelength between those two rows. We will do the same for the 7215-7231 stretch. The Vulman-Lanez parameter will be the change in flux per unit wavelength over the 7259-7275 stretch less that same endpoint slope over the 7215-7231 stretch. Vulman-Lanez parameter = 0.000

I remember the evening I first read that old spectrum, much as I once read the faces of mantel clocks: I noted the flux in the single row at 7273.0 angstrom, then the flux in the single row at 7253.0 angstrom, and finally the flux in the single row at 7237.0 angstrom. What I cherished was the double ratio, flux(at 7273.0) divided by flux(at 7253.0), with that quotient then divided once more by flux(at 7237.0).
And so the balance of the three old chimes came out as 0.781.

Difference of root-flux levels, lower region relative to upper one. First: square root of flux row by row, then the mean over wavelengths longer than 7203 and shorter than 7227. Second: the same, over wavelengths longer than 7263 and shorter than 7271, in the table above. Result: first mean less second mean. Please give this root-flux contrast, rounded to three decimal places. -0.007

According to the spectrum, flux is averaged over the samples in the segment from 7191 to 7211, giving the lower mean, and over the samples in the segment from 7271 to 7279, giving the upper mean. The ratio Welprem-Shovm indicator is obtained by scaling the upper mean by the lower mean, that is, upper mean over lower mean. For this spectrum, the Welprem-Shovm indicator 1.02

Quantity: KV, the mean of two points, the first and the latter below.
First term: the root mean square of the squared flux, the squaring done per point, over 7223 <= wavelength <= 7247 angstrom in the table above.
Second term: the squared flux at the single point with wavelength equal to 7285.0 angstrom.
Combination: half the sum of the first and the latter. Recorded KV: 1.66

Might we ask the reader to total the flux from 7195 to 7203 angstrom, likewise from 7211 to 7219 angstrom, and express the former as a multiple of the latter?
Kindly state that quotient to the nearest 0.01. 1.00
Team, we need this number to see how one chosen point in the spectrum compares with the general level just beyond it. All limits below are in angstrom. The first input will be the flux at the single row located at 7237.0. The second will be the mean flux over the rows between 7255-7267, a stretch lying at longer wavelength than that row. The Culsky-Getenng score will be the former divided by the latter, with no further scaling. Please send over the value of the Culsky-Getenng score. 1.01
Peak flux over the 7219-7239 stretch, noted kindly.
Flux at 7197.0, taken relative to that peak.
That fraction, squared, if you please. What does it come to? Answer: 0.97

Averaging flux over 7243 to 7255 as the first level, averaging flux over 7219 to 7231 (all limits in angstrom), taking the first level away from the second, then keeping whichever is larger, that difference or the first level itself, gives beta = 1.28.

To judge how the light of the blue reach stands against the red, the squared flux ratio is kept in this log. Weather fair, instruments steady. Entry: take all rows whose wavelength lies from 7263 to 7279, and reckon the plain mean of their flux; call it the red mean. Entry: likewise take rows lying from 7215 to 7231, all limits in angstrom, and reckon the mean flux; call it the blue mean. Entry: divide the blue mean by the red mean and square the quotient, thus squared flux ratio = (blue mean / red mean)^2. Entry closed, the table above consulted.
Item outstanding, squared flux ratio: 1.000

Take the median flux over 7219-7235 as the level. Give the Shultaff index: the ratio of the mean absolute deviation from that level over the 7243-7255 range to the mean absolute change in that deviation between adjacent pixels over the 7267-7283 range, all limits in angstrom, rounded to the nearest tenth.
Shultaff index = 7.5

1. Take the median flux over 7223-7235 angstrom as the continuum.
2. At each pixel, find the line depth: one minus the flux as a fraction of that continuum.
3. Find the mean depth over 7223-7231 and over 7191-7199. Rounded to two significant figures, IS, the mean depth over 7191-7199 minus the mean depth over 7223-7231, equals 0.019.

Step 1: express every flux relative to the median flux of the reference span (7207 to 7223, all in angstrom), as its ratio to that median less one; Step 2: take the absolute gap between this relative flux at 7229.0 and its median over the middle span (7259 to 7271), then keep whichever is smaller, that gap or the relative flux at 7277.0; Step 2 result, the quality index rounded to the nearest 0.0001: 0.0117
